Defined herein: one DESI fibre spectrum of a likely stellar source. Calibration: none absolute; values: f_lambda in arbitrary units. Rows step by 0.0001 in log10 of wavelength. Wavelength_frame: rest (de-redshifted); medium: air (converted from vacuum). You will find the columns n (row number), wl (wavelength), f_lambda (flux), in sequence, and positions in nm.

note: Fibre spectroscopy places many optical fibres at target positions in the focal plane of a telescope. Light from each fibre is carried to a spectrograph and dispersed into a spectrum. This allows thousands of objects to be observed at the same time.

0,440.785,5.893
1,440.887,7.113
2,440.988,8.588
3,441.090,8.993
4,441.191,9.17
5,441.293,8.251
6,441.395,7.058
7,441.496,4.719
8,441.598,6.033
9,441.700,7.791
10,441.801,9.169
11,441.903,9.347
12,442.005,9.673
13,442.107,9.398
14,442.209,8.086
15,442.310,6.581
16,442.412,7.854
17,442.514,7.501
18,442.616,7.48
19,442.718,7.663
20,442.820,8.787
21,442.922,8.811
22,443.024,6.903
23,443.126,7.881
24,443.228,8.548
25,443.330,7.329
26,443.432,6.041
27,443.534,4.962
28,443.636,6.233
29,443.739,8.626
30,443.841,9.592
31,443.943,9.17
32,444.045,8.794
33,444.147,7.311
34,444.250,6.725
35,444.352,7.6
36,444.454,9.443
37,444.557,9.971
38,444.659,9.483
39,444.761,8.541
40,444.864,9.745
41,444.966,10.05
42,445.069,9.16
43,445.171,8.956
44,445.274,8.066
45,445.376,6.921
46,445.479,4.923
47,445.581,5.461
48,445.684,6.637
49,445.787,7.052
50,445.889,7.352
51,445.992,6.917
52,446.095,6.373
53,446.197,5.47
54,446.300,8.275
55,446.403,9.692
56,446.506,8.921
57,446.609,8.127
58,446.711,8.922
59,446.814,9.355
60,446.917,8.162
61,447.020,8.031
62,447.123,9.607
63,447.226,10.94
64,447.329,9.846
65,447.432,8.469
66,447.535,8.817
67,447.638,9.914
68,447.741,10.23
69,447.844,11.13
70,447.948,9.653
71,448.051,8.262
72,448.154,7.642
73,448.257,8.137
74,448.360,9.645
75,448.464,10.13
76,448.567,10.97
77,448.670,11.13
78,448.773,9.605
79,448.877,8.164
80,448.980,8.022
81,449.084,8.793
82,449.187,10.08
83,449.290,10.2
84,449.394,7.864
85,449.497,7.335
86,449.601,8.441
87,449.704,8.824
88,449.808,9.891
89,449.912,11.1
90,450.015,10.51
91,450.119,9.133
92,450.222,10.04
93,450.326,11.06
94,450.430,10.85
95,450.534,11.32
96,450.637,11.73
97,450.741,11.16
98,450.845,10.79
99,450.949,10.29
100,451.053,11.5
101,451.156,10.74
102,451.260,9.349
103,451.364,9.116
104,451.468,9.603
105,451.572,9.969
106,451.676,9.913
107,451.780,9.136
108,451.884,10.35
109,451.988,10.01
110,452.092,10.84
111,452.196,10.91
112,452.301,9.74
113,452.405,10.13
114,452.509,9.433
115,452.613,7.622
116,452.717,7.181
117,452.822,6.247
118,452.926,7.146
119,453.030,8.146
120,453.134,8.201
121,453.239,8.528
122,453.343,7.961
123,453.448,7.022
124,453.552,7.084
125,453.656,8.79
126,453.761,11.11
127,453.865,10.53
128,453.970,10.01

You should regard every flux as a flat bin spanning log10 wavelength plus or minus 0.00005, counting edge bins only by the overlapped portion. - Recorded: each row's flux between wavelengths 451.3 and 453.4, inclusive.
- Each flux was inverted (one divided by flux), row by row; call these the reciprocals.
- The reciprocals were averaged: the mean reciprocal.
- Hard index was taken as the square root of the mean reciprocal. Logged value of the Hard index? 0.34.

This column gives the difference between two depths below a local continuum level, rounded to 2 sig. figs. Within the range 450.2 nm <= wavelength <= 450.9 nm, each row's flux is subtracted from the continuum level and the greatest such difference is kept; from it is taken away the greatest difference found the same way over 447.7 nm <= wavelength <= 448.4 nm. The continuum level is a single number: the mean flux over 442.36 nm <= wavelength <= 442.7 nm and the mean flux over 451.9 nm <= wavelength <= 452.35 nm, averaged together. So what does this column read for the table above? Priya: -2.4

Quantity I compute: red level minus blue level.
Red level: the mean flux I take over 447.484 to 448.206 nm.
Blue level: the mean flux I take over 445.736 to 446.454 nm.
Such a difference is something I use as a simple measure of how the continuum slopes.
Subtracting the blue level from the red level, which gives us 2.1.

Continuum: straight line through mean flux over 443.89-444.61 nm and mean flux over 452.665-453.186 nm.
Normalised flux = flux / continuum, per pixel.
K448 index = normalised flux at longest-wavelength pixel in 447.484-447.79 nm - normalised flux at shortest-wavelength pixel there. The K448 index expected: 0.18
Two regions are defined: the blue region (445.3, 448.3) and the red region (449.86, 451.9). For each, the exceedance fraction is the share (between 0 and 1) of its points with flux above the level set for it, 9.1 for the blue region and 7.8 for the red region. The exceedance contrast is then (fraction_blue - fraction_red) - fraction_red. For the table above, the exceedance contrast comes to -1.7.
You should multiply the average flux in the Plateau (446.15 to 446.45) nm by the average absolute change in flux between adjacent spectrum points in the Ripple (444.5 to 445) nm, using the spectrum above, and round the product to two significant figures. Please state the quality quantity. 5.7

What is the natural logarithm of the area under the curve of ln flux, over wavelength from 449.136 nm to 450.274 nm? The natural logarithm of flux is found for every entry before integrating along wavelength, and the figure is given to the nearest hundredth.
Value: 0.93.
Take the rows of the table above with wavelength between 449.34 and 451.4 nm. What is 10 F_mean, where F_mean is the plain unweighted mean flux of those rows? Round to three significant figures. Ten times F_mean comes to 101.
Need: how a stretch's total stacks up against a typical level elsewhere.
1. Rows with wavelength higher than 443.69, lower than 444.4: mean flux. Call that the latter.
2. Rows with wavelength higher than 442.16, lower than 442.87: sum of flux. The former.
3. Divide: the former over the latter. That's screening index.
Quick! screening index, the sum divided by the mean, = 6.53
